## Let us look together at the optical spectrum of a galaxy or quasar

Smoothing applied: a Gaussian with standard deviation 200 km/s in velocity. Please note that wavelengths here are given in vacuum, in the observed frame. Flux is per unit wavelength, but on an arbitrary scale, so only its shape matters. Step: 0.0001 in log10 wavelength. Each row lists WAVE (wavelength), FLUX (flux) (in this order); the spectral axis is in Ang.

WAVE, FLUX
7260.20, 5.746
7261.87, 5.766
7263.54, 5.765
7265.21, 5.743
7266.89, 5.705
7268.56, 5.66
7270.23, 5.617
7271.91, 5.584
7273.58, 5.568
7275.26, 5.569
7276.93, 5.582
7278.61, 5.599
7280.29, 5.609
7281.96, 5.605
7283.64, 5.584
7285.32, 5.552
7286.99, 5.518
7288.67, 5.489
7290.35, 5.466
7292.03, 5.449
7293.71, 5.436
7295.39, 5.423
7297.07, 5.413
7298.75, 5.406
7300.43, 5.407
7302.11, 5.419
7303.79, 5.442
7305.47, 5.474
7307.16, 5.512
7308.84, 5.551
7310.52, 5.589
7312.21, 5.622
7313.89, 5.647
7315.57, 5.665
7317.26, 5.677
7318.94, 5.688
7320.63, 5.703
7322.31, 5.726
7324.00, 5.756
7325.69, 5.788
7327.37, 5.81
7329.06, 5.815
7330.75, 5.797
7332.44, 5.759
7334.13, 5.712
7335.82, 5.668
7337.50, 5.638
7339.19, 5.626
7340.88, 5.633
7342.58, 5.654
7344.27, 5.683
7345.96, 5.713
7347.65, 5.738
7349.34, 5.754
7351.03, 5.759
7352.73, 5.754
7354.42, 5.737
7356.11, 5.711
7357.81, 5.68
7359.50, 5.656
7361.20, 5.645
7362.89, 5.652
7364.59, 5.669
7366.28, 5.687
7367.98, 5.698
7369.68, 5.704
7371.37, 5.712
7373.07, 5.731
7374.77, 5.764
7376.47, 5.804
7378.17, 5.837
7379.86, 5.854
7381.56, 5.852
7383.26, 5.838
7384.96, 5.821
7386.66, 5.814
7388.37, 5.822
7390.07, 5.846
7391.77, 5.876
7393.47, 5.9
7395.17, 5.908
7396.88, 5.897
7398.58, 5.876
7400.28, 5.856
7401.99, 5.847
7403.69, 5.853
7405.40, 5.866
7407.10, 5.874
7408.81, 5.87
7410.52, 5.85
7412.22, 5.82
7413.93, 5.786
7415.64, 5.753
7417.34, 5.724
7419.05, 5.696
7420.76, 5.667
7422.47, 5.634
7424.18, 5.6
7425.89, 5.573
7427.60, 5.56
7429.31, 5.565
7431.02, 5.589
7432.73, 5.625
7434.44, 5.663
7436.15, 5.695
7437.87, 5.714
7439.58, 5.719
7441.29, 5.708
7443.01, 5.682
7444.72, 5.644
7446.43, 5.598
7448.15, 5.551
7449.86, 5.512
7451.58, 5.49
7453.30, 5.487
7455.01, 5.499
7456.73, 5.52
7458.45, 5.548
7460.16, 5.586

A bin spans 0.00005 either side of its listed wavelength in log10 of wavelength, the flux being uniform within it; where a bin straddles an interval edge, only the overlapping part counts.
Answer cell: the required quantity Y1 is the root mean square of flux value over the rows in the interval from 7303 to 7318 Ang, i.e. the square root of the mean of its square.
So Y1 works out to 5.58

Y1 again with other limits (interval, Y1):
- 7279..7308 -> 5.48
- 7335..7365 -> 5.69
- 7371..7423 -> 5.81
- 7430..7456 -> 5.61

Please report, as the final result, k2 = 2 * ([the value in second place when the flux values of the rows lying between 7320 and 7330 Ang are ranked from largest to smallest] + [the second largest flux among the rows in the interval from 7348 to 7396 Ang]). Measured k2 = 23.4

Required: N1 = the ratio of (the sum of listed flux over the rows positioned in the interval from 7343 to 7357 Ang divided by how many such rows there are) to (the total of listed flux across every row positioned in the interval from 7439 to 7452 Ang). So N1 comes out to 0.1276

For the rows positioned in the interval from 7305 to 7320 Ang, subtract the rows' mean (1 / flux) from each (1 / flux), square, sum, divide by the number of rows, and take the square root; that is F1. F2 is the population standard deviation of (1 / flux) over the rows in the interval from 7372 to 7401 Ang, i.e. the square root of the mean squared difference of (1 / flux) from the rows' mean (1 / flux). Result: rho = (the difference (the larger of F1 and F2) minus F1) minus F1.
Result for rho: -0.0023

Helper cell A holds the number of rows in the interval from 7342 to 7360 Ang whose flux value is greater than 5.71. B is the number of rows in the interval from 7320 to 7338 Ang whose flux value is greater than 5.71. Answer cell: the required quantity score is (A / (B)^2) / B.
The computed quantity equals 0.014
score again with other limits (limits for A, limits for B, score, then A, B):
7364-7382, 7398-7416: 0.005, 7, 11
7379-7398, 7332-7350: 0.088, 11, 5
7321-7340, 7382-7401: 0.006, 8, 11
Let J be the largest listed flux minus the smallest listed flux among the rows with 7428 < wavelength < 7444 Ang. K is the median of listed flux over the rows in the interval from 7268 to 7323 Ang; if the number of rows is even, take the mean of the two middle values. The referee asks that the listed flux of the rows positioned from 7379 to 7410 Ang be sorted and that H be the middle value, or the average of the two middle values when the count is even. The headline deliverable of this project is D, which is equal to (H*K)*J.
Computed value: 5.0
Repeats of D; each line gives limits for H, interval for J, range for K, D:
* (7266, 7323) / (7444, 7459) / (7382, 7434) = 5.1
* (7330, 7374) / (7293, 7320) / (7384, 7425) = 9.4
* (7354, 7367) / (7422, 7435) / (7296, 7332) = 3.3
